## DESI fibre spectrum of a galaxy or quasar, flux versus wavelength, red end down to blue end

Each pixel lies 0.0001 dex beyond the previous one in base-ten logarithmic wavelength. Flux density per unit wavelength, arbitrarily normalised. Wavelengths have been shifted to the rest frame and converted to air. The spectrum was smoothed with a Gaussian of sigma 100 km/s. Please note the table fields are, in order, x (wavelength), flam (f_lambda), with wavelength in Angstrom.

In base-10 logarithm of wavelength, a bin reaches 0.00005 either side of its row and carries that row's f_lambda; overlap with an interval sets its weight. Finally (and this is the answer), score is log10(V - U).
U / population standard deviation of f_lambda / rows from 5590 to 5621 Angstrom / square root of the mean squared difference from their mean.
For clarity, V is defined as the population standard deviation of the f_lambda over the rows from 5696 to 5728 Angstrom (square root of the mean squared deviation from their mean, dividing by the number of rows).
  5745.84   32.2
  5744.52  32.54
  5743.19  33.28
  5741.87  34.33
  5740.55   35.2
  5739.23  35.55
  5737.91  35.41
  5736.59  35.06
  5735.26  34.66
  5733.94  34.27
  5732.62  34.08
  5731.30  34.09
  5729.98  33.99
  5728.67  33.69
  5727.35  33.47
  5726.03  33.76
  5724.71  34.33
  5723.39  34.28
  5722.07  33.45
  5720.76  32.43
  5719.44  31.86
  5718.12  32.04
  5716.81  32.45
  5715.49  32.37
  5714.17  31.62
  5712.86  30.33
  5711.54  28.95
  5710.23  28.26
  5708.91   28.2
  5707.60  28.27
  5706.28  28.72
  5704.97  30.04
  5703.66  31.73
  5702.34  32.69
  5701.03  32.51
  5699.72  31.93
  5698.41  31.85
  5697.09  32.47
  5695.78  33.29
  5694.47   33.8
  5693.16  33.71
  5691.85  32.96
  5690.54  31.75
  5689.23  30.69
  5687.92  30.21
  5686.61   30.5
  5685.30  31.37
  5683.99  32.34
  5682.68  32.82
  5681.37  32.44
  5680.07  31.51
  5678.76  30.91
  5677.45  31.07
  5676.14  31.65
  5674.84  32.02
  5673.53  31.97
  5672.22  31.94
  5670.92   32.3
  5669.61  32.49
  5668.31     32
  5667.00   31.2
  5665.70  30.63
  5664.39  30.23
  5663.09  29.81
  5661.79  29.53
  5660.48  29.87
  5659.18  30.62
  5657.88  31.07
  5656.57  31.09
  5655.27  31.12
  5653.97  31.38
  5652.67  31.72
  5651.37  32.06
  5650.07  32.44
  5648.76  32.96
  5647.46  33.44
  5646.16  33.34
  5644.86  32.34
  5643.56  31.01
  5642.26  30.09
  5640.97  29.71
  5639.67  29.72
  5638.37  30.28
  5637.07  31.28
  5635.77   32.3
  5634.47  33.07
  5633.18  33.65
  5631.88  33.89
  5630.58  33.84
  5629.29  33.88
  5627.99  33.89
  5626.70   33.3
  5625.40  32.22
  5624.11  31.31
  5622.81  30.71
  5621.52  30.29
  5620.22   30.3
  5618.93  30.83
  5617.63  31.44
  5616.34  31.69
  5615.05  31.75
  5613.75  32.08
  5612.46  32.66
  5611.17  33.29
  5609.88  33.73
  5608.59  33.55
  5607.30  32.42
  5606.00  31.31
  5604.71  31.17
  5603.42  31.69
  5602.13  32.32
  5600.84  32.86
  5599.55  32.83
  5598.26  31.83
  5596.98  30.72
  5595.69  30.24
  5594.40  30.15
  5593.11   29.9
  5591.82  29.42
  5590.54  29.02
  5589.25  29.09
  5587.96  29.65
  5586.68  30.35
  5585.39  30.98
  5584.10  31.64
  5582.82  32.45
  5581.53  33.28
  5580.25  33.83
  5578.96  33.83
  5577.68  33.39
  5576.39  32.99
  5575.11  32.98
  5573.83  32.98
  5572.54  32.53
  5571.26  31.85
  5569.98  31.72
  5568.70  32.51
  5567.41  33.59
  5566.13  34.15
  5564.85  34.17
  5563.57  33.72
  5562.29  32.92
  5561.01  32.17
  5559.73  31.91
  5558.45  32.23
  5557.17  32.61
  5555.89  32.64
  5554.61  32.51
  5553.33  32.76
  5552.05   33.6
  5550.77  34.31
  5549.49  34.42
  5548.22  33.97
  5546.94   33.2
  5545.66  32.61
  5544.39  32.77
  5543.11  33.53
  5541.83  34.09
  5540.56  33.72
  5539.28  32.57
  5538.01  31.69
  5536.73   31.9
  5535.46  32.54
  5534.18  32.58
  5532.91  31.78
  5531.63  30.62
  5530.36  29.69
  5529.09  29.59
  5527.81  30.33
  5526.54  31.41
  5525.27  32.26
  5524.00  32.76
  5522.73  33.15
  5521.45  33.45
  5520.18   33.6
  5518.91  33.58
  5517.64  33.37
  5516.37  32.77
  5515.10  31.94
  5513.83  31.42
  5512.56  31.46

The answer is -0.21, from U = 1.27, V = 1.88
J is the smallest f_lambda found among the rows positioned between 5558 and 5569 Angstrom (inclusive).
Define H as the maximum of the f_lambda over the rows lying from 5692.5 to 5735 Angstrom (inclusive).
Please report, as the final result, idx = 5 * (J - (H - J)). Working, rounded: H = 34.33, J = 31.91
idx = 147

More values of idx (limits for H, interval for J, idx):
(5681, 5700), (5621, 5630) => 134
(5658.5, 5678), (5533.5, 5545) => 154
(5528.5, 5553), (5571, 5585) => 144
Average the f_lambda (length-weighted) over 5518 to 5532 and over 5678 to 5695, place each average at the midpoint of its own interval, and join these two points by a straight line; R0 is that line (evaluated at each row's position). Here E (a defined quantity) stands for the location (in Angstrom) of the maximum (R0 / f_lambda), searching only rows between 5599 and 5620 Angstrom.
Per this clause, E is 5618.93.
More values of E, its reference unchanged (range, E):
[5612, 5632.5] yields 5621.52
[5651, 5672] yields 5661.79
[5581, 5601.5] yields 5590.54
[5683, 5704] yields 5687.92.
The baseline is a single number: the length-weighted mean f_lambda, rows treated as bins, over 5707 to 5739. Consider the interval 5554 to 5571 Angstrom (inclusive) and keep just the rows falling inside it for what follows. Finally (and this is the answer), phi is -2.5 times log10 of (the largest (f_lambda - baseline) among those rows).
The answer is -0.49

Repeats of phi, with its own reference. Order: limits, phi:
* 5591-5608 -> 1.48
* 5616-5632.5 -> -0.27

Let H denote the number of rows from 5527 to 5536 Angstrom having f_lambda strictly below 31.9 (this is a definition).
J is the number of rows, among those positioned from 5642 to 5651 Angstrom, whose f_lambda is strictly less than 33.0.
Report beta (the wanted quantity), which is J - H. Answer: 0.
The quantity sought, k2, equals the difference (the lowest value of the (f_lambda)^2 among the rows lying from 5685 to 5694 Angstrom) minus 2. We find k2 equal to 911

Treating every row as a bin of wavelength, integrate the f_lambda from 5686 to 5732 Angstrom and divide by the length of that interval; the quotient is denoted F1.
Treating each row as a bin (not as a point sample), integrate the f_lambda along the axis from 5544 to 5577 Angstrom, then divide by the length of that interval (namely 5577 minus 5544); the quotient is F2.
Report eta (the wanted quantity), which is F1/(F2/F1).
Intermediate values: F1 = 31.9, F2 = 33.0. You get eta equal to 30.9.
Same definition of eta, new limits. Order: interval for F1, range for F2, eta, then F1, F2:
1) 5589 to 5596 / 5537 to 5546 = 26.6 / 29.6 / 33.0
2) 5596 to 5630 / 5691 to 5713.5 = 33.0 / 32.1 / 31.2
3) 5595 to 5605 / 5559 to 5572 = 30.6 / 31.7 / 32.9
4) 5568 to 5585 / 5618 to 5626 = 34.6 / 32.7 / 30.9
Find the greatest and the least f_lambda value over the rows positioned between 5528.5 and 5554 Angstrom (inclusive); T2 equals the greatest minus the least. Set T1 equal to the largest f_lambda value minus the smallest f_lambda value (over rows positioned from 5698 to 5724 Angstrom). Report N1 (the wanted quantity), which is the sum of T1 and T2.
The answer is 11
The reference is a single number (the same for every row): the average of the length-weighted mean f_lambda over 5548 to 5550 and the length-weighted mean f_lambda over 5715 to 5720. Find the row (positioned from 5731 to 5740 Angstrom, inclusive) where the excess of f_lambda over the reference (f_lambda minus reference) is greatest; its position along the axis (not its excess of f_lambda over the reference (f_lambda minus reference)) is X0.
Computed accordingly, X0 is 5739.23 Angstrom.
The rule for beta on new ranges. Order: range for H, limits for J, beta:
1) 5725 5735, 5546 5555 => 2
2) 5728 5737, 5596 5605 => 7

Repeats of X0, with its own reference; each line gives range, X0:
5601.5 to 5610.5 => 5609.88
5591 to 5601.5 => 5600.84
